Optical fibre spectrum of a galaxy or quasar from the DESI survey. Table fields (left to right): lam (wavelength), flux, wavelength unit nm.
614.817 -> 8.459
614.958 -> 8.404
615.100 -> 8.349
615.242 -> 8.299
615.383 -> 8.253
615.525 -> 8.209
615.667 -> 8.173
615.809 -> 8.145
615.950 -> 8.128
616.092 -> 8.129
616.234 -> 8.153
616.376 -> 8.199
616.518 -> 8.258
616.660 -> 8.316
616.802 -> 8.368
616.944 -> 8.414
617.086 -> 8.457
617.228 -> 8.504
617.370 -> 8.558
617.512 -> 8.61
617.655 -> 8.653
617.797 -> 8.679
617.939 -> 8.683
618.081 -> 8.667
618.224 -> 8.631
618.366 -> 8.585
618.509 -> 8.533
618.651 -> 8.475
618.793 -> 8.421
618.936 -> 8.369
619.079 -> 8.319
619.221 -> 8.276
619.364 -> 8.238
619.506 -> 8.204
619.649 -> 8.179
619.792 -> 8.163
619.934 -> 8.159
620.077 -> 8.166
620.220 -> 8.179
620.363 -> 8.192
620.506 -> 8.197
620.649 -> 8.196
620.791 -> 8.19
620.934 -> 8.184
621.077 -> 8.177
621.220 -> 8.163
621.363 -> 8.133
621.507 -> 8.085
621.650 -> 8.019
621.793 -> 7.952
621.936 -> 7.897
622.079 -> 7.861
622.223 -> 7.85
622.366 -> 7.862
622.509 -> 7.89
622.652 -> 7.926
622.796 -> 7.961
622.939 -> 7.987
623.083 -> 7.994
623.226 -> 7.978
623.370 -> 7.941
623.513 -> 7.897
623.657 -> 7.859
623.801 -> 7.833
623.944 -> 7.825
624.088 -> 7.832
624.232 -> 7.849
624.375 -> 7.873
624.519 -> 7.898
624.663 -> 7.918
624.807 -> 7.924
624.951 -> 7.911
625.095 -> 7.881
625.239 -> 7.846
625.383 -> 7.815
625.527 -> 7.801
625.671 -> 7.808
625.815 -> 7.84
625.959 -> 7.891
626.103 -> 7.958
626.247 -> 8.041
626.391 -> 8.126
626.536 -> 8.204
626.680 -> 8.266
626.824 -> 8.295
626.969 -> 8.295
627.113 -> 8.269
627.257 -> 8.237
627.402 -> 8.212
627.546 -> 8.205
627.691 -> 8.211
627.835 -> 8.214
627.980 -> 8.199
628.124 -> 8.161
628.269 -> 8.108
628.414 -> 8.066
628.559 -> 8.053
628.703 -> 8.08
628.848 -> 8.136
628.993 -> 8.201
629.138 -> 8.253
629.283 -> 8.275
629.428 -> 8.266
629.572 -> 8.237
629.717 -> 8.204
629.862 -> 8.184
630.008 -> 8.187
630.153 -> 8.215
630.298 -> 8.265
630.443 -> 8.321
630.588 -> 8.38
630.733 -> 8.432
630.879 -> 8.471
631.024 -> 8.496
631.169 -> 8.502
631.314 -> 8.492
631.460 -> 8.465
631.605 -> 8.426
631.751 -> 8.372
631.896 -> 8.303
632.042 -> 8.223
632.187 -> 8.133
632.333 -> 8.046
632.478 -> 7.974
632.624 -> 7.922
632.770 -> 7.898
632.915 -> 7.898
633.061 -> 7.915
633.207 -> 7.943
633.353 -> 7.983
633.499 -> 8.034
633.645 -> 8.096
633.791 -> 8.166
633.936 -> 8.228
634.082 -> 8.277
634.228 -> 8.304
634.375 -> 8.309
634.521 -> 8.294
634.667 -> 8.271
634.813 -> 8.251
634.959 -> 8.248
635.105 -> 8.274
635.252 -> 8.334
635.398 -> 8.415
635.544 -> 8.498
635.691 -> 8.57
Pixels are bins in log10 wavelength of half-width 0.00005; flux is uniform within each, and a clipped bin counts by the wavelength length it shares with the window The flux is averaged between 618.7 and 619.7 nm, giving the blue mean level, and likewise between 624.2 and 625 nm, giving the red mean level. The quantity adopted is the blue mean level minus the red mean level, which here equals 0.4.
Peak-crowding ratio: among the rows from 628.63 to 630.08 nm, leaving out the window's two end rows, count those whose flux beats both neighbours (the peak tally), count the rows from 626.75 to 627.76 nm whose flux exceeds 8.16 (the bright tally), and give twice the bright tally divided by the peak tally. 14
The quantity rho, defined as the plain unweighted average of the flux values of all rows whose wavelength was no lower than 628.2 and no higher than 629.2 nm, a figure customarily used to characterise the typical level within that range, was 8.1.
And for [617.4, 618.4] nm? 8.6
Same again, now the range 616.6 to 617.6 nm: 8.5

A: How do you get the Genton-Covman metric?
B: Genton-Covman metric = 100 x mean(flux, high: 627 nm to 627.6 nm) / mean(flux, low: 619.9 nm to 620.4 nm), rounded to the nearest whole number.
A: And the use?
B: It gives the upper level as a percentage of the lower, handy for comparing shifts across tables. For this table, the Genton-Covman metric 101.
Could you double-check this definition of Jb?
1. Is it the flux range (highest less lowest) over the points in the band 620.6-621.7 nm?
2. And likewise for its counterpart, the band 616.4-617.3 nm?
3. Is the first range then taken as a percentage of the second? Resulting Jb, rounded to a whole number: 72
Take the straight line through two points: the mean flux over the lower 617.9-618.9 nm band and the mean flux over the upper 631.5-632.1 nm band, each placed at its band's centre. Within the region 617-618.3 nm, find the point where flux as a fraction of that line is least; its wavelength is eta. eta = 617.086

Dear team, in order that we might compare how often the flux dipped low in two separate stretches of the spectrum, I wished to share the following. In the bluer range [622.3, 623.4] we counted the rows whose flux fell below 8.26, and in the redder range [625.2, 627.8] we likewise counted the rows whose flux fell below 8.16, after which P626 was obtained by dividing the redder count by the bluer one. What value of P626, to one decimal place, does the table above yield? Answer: 1.1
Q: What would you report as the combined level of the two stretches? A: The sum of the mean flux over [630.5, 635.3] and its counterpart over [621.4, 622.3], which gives 16.2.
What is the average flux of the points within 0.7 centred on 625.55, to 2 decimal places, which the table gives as 7.82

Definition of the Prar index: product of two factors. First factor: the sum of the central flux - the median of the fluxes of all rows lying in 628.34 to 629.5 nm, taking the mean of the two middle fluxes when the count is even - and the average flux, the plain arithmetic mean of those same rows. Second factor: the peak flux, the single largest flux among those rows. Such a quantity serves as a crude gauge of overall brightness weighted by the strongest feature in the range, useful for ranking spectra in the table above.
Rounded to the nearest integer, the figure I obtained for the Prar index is 135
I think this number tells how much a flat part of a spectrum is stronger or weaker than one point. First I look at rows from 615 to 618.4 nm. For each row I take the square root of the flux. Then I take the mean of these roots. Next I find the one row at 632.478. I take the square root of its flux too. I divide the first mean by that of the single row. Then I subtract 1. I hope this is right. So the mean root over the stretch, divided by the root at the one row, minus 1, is 0.03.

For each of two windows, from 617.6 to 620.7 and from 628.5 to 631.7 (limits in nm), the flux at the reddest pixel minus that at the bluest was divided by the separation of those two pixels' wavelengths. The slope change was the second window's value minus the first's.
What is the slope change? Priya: 0.28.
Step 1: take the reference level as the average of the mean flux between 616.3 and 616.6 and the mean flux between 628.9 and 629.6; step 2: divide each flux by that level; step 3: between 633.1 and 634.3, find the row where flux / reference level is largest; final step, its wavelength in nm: 634.228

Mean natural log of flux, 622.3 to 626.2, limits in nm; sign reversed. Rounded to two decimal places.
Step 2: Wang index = -2.07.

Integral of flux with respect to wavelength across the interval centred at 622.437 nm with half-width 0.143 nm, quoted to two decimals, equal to 2.26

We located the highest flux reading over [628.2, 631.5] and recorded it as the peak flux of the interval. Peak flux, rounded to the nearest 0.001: 8.502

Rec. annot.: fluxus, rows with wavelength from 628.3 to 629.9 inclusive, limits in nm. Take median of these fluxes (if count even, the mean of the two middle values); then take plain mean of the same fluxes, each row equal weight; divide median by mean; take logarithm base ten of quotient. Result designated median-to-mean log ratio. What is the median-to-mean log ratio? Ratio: 0.0012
